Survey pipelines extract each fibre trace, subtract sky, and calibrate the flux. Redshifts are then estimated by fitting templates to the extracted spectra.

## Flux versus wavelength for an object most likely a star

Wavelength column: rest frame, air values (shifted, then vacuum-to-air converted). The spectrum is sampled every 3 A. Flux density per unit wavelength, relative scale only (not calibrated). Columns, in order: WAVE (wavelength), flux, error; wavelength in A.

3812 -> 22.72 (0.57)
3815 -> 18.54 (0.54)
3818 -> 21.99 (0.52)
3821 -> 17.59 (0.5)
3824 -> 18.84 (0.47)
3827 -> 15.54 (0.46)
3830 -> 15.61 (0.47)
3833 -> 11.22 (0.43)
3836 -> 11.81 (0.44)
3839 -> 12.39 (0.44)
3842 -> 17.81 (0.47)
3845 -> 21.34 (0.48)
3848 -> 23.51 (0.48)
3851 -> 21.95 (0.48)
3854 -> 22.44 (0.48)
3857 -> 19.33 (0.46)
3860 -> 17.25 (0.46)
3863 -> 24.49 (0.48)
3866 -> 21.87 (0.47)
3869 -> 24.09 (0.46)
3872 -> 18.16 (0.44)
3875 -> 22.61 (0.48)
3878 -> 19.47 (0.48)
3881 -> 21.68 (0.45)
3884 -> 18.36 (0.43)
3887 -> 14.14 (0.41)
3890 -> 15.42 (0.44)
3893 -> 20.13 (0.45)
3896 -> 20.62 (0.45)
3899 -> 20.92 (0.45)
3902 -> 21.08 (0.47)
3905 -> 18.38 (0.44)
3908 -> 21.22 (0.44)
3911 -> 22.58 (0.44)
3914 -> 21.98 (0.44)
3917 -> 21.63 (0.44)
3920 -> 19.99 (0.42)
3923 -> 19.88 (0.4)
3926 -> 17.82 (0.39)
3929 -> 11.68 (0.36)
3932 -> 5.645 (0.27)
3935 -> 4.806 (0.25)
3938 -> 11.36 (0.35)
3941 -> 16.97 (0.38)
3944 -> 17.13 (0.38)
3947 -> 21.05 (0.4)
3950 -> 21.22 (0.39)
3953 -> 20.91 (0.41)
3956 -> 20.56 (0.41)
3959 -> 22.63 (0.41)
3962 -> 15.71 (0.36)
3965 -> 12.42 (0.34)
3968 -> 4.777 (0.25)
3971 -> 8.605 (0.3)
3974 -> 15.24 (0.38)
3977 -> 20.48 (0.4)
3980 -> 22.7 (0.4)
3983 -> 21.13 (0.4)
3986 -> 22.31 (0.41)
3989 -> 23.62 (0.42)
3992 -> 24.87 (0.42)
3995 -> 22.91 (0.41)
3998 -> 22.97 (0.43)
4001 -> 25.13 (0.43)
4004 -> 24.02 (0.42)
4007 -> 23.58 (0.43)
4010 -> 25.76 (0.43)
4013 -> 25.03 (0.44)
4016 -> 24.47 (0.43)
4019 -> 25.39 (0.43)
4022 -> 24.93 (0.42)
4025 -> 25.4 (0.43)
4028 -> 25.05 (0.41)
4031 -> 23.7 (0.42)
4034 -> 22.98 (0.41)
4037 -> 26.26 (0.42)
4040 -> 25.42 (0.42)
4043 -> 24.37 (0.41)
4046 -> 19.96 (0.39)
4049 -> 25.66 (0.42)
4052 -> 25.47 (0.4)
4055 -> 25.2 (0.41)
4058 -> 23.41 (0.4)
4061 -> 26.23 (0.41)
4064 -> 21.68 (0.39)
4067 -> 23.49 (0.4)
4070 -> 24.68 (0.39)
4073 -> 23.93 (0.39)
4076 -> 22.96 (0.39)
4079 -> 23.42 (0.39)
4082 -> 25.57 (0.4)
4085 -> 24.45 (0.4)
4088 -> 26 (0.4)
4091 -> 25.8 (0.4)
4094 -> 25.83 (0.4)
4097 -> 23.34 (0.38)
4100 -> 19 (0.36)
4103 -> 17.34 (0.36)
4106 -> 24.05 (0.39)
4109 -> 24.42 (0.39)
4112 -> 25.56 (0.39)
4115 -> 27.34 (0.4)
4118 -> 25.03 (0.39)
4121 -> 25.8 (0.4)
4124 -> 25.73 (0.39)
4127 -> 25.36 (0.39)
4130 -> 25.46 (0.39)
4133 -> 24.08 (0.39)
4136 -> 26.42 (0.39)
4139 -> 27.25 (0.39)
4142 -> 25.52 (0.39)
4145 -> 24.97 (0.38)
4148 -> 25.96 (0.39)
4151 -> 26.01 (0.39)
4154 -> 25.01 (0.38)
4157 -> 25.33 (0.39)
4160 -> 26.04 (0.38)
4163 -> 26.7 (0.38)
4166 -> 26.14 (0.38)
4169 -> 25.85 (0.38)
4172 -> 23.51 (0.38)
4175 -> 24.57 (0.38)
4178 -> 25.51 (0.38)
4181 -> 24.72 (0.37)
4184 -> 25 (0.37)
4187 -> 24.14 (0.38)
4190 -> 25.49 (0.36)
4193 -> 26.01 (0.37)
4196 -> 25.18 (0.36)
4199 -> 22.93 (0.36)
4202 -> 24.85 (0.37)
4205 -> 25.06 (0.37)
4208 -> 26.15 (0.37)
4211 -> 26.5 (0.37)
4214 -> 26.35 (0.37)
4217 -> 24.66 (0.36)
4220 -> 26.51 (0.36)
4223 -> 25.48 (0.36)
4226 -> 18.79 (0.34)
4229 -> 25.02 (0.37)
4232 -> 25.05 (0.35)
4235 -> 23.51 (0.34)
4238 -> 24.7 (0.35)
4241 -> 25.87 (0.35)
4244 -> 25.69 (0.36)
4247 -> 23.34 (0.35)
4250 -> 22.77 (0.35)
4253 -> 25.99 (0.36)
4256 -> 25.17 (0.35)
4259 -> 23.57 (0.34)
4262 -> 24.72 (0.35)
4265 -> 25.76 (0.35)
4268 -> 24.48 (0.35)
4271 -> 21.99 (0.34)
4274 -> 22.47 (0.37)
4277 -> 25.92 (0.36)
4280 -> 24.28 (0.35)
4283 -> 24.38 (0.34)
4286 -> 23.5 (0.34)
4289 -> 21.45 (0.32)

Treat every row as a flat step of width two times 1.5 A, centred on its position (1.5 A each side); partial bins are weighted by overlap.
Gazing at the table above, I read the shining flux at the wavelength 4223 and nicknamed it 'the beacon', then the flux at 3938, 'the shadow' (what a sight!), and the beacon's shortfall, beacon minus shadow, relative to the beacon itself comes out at 0.55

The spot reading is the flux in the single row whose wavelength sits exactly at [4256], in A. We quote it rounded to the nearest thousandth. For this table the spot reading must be 25.170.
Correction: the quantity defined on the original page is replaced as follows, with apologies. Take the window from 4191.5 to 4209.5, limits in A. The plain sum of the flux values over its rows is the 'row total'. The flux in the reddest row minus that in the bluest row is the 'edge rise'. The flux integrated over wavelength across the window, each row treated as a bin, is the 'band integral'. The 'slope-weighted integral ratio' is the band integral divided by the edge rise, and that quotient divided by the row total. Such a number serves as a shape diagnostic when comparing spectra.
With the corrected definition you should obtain 21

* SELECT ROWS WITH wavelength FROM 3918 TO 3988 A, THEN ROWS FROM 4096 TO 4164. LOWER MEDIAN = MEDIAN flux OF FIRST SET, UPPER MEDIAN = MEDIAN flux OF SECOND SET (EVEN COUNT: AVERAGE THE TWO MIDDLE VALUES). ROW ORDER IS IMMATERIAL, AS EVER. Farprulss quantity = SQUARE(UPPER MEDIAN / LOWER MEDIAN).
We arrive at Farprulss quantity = 2.04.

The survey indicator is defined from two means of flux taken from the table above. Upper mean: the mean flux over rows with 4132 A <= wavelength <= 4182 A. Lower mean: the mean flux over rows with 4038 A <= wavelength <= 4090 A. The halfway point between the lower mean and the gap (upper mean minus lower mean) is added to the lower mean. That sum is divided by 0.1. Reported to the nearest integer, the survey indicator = 370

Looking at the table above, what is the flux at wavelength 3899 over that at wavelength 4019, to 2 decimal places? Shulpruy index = 0.82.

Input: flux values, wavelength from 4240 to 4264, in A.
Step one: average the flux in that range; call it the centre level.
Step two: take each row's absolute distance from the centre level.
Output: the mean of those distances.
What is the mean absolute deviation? 1.1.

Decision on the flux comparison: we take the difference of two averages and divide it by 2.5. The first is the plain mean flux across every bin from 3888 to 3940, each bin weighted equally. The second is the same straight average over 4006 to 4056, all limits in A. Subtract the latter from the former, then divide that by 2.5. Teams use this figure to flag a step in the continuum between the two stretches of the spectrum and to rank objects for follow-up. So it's -2.9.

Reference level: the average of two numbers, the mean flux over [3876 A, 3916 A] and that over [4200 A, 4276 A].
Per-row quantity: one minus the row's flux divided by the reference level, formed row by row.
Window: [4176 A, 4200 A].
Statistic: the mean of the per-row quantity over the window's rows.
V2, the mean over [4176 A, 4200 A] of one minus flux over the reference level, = -0.124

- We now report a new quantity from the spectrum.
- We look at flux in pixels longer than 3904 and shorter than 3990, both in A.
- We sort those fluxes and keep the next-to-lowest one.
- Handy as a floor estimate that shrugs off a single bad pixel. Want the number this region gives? 4.806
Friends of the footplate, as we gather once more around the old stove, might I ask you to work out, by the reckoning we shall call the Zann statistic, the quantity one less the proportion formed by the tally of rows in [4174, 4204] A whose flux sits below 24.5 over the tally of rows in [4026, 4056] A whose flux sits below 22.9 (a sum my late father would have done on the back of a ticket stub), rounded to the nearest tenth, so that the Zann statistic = -1.0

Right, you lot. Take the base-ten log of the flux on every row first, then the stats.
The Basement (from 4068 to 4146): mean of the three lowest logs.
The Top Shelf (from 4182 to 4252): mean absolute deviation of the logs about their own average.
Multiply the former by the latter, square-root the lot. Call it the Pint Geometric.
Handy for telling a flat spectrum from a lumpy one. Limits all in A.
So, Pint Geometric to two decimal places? 0.16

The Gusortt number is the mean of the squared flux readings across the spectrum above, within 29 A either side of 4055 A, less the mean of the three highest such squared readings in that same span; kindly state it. -91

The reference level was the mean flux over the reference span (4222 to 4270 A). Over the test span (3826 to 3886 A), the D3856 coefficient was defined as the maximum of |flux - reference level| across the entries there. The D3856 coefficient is 13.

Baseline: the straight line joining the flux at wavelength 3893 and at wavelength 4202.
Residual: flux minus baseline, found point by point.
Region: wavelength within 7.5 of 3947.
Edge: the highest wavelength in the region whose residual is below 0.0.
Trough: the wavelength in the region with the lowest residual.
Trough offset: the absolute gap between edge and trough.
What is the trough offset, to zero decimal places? 12 A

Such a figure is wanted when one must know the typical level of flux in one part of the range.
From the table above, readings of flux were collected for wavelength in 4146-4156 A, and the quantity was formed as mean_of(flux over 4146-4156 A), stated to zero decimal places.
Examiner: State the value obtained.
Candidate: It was 26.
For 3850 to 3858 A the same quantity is 21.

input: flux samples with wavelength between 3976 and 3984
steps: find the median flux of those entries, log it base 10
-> 1.32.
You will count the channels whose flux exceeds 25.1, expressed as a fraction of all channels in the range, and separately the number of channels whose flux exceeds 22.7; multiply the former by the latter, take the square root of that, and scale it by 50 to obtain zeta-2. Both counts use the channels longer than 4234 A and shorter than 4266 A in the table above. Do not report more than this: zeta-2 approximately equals 112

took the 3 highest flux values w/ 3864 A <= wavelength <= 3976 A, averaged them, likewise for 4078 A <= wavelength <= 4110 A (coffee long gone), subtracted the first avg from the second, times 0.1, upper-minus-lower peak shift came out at 0.28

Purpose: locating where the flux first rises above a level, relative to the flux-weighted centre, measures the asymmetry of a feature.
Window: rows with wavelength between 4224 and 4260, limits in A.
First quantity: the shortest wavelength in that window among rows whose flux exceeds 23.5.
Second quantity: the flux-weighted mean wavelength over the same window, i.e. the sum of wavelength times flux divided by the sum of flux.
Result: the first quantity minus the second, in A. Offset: -13.8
